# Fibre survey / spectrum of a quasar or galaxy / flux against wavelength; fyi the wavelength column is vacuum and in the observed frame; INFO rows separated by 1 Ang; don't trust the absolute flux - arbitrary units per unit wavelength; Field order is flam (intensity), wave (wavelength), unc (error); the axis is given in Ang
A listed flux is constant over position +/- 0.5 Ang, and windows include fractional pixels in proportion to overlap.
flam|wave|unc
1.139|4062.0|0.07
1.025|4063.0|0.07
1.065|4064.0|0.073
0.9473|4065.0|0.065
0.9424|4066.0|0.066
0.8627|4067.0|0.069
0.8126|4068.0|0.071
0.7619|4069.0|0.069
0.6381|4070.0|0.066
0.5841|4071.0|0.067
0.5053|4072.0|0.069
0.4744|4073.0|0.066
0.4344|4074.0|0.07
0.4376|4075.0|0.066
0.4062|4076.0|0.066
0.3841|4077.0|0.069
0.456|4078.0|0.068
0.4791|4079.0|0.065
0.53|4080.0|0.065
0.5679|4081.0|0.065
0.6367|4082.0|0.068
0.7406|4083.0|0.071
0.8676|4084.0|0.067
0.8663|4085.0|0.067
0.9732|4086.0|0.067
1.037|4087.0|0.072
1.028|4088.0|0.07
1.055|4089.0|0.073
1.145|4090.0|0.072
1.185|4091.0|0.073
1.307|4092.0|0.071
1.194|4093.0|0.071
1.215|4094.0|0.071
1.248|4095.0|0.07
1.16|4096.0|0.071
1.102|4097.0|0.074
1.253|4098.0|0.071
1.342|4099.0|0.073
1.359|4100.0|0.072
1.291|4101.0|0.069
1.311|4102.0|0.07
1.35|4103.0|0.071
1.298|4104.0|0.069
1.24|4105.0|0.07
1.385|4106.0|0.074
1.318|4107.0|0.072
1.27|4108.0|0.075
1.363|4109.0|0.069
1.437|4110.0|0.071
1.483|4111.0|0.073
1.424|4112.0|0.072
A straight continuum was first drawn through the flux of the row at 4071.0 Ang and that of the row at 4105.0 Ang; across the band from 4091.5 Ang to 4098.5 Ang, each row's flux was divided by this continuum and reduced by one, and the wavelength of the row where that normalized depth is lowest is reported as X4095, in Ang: 4097.0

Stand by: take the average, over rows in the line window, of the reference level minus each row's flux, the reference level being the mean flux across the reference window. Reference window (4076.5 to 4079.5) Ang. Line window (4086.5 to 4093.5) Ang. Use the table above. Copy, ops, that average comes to -0.7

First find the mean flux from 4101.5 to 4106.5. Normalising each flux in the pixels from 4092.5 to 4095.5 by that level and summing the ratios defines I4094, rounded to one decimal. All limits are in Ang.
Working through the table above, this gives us 2.8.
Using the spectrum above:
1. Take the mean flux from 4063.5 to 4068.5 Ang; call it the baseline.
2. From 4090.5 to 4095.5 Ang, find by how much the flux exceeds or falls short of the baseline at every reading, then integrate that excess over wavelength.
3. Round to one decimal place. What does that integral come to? 1.5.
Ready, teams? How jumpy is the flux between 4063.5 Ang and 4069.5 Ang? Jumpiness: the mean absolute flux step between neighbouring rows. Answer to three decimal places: 0.061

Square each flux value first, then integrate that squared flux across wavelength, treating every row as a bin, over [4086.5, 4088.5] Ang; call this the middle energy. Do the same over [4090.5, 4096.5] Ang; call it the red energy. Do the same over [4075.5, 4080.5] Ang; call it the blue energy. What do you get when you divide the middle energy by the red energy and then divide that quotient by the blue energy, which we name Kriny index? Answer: 0.2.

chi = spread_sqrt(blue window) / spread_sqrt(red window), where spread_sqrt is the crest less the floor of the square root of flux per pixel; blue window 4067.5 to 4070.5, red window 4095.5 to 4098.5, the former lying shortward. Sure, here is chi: 1.5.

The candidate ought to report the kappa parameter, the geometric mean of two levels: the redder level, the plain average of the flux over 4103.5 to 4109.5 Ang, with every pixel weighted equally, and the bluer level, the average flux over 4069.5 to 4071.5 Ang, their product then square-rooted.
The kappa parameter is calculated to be 0.90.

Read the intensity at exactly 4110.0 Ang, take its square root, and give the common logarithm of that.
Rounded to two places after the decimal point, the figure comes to 0.08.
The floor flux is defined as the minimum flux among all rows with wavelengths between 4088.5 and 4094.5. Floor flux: 1.055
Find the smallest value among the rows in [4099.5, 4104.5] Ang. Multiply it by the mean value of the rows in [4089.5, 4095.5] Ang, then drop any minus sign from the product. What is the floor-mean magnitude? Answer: 1.6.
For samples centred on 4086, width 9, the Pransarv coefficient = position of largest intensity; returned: 4090.0 Ang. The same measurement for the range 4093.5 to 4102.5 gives 4100.0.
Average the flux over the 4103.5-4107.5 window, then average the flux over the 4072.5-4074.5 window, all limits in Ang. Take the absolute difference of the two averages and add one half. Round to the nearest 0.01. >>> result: 1.36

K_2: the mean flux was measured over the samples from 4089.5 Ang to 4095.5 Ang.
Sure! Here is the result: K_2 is 1.22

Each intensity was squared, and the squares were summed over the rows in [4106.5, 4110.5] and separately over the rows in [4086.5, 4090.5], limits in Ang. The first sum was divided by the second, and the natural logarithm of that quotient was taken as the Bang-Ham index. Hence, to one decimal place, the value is 0.5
